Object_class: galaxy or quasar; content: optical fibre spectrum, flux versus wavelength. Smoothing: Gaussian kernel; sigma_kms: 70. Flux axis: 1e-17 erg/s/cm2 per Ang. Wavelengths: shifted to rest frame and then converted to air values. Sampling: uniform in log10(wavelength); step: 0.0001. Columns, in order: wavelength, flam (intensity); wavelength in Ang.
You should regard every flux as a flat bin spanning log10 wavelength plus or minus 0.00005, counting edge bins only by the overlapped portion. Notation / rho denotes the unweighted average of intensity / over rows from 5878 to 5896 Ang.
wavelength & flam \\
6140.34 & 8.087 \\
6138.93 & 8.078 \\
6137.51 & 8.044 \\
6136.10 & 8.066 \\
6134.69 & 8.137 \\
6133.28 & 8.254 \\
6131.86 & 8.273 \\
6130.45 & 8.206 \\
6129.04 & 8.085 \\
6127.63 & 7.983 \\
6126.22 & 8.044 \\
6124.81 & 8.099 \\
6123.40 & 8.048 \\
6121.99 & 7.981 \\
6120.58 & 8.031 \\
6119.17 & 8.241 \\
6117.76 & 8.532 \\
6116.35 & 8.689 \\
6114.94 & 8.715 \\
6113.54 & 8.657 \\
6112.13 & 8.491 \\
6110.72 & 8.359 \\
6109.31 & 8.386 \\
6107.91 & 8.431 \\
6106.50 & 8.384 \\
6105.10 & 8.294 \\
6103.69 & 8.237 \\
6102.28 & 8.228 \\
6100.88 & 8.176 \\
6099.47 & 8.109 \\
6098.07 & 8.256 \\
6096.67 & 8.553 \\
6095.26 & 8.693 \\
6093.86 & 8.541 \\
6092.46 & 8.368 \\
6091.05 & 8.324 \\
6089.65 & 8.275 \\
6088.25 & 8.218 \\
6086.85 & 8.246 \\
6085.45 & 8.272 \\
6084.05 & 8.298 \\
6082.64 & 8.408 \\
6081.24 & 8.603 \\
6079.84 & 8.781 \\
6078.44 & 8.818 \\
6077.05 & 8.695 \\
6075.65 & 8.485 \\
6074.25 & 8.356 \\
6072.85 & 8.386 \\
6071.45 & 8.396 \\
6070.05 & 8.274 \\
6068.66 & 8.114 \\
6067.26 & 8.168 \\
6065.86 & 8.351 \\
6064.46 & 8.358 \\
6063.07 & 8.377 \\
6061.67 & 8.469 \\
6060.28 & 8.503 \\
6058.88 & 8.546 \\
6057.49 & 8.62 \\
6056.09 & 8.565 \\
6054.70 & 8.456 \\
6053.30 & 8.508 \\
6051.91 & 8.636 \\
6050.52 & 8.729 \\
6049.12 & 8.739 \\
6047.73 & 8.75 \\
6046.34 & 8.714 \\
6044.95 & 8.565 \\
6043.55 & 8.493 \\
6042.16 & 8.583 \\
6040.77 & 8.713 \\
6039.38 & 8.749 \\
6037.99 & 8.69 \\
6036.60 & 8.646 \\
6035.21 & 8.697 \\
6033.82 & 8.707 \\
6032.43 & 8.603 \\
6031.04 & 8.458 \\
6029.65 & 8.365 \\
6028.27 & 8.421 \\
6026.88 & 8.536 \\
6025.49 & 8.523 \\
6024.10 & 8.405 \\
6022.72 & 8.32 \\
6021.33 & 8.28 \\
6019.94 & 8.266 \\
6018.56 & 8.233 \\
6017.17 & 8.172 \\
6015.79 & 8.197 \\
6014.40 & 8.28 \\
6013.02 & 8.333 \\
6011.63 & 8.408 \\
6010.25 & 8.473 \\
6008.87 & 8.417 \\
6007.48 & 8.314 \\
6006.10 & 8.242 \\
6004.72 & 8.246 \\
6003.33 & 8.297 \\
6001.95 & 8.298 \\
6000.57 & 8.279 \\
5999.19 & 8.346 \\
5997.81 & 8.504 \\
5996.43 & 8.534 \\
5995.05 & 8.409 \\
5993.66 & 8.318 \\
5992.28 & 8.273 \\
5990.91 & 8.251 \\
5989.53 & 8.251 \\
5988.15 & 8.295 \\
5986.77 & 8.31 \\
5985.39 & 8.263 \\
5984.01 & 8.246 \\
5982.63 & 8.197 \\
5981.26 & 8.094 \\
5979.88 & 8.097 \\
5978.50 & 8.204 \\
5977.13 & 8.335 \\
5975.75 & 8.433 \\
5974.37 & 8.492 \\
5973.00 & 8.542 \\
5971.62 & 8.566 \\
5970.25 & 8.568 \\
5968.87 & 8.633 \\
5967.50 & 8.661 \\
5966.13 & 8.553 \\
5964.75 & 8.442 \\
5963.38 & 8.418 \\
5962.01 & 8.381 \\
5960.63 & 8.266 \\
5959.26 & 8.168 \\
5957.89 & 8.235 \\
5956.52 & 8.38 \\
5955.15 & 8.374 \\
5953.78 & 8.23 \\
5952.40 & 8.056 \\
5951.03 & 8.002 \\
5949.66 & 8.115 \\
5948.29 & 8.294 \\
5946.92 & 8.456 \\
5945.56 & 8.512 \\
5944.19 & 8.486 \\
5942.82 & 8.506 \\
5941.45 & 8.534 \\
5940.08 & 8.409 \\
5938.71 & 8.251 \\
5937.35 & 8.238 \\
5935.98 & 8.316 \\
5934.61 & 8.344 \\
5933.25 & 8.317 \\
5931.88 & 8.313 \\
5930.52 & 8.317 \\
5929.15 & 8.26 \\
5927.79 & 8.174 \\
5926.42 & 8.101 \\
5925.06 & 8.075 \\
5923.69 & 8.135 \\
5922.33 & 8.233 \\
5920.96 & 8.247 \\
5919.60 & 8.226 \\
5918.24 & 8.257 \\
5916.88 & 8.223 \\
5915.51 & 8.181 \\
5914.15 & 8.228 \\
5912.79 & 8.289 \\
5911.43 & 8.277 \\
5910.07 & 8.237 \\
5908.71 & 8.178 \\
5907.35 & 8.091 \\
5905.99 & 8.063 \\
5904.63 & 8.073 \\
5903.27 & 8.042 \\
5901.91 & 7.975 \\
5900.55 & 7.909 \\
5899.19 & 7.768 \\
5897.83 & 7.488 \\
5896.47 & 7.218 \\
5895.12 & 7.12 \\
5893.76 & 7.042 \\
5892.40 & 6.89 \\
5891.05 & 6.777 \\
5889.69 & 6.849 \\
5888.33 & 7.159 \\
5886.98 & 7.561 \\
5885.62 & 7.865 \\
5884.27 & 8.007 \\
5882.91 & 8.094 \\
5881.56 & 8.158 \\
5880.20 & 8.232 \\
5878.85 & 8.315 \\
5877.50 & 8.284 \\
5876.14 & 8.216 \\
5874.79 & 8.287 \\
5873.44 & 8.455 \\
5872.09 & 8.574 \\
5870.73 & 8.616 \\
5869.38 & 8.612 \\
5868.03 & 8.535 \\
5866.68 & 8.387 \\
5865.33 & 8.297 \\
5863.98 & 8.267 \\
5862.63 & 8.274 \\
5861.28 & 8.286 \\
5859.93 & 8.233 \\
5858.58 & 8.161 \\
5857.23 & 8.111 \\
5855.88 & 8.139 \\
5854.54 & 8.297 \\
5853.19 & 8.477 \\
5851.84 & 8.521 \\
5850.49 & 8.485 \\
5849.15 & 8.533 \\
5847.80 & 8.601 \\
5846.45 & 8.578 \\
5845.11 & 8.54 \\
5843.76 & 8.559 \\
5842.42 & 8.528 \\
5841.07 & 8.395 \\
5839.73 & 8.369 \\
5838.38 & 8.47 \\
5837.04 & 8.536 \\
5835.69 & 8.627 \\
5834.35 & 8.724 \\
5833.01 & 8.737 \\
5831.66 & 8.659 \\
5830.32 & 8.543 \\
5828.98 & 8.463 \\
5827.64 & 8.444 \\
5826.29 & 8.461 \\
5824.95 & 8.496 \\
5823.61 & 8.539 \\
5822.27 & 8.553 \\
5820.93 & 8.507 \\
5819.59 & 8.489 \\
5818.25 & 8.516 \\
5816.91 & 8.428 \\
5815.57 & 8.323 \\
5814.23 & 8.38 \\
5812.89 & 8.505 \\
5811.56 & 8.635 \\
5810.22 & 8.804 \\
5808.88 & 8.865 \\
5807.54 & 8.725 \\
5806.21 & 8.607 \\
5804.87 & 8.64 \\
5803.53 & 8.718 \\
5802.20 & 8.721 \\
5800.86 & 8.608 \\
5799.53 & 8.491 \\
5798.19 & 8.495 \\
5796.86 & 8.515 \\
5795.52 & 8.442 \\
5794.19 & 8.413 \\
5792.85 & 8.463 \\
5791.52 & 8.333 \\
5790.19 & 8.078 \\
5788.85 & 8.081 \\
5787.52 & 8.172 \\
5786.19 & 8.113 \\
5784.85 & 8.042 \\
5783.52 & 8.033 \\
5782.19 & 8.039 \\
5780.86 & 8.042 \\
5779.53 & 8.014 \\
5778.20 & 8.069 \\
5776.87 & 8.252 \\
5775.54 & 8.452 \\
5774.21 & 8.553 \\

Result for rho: 7.54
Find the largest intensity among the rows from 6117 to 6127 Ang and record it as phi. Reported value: 8.532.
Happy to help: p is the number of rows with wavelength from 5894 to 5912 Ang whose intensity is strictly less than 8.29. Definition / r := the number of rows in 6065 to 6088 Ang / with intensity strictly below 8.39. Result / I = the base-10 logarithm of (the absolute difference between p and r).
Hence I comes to 0.6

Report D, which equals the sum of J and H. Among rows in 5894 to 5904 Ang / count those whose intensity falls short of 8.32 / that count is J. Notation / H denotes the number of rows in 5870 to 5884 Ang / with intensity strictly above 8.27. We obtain 13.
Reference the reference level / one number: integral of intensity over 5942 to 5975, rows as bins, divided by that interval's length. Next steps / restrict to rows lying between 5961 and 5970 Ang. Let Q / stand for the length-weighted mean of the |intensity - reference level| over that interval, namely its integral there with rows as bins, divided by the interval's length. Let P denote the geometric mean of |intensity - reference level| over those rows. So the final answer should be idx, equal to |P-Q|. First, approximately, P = 0.072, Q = 0.130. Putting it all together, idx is 0.057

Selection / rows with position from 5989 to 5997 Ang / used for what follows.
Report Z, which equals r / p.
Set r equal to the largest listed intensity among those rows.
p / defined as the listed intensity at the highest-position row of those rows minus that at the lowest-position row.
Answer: 30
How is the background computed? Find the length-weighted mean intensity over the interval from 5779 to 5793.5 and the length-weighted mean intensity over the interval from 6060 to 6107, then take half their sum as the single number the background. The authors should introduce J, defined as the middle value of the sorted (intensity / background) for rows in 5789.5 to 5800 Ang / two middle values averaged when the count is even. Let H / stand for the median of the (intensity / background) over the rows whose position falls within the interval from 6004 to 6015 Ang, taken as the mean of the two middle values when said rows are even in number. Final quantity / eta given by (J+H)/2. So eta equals 1.02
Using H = 1.01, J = 1.02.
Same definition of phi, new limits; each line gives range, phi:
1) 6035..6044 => 8.749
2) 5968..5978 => 8.633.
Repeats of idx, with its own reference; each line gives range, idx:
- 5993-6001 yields 0.014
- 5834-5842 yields 0.062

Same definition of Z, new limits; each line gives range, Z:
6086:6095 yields 29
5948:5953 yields -35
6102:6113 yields 32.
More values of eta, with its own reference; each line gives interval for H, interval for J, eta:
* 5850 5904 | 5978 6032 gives 1.00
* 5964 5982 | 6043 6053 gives 1.04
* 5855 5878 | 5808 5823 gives 1.02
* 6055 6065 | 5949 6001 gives 1.02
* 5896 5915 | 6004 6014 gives 0.99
